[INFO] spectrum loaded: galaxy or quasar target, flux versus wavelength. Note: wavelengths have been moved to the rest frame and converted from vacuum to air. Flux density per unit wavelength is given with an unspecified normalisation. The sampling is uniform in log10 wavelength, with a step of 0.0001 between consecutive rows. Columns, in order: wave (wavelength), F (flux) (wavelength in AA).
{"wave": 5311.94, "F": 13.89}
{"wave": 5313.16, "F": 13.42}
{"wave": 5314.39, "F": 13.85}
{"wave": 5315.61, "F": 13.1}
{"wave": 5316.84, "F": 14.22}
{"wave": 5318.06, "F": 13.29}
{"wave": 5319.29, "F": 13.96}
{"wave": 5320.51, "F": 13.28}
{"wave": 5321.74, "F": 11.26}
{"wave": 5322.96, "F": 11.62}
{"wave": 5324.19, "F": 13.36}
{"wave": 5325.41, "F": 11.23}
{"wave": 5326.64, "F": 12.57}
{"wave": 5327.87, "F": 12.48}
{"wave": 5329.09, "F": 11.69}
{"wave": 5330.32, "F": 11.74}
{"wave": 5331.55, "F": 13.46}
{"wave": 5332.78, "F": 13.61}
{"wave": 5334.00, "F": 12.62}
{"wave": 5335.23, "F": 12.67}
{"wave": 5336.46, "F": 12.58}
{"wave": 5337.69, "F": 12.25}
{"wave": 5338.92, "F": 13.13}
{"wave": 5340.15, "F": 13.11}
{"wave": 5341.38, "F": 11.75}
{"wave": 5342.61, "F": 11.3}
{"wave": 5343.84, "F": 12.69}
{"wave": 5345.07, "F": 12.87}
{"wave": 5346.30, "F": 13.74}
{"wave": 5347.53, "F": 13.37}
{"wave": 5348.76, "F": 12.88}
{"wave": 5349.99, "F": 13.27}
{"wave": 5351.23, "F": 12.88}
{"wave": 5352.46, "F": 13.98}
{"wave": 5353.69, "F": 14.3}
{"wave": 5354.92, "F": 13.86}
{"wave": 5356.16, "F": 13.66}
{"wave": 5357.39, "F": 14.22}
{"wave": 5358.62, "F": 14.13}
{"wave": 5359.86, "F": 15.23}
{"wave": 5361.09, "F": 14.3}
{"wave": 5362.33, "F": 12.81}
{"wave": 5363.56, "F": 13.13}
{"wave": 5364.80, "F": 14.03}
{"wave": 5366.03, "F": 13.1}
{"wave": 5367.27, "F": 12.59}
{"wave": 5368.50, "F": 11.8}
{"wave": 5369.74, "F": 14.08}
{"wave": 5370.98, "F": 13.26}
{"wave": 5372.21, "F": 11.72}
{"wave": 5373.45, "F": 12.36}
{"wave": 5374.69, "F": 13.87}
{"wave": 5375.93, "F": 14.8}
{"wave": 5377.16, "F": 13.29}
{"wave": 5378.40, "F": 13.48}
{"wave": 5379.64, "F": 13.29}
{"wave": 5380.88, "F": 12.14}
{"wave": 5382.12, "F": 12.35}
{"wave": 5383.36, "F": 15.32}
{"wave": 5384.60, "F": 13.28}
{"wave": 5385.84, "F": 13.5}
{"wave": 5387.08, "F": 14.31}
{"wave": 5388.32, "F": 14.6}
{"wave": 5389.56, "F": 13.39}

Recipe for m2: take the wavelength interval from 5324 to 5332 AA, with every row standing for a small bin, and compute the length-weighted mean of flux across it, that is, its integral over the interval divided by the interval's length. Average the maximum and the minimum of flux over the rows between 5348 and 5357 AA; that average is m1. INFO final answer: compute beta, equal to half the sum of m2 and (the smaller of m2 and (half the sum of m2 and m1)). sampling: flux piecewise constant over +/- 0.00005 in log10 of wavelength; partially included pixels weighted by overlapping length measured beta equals 12.3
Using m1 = 13.6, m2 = 12.3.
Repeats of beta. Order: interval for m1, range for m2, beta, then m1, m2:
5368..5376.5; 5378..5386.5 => 13.3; 13.3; 13.3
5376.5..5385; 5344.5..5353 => 13.3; 13.7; 13.3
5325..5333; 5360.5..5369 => 12.9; 12.4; 13.1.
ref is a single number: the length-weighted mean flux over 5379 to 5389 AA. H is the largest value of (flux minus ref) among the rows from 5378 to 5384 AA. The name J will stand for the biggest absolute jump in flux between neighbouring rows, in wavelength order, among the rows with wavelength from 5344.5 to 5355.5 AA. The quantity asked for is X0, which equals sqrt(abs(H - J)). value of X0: 0.79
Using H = 1.7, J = 1.10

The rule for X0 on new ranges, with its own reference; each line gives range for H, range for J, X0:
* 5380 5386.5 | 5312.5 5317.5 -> 0.78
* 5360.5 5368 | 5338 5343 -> 0.81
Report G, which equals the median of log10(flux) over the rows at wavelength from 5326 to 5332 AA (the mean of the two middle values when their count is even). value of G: 1.10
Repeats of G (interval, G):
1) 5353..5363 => 1.15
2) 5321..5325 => 1.07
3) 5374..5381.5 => 1.13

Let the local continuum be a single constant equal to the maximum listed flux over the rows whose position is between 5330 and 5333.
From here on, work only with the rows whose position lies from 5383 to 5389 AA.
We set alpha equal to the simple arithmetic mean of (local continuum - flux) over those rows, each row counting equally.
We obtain -0.6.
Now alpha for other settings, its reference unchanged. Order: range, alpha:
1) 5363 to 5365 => 0.0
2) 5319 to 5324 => 1.1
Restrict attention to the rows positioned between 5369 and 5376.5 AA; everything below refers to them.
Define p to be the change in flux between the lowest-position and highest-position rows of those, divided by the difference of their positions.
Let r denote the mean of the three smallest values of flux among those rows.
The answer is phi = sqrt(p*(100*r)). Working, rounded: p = 0.12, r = 12.4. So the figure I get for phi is 12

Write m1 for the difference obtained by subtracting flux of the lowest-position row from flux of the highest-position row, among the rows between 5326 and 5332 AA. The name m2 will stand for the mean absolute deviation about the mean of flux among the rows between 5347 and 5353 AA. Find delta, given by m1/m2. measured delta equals 3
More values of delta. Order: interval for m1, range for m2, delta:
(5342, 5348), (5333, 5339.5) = 10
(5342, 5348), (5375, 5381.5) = 3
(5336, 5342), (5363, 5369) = -1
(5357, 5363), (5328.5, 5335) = -2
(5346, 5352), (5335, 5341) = -3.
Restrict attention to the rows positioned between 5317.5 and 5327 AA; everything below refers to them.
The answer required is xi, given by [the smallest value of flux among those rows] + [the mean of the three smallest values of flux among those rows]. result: 22.6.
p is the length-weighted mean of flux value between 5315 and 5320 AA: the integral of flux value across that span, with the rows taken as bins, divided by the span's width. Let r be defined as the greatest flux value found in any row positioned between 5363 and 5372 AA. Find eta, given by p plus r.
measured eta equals 27.7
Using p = 13.6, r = 14.08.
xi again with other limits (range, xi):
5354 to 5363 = 26.3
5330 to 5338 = 23.9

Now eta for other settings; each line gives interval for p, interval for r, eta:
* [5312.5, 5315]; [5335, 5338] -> 26.3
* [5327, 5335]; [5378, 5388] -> 27.9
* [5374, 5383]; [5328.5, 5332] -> 26.8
